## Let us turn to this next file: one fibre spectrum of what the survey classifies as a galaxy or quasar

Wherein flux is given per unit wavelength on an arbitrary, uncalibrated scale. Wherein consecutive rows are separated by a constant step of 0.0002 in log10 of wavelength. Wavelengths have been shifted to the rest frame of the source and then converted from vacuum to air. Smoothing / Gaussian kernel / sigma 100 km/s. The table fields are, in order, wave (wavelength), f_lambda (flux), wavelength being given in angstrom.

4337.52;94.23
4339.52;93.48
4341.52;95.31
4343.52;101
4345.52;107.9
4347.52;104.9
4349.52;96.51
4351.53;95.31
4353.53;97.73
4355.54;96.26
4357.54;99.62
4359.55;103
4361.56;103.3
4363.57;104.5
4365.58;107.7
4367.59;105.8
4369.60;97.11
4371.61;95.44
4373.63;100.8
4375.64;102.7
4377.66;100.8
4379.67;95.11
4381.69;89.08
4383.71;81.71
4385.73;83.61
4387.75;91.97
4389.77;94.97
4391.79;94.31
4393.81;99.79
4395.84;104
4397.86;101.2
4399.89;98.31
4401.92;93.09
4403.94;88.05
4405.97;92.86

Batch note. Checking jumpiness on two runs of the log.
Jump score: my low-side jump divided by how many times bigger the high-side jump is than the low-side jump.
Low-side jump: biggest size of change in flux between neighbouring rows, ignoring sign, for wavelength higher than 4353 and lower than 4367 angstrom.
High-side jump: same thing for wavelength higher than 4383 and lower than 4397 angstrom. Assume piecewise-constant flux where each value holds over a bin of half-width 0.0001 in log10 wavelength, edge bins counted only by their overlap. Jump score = 1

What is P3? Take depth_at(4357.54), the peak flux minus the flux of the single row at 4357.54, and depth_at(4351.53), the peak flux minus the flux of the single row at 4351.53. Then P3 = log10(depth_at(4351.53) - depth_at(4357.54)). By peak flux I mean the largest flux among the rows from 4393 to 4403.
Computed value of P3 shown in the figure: 0.63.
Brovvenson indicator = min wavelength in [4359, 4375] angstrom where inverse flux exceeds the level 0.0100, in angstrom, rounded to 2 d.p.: 4369.60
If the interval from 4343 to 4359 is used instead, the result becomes 4349.52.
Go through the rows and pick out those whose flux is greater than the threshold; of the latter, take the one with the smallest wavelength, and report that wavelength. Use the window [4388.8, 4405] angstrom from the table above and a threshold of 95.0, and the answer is 4393.81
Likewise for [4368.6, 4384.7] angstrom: 4369.60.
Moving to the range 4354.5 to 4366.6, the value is 4355.54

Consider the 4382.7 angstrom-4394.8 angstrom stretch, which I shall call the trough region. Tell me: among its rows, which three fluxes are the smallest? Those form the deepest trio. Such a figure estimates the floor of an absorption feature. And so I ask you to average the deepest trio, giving 86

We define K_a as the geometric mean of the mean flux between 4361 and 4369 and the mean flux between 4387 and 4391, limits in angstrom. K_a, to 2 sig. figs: 99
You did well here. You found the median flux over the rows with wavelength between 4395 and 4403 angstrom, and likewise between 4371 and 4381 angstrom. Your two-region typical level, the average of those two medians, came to 100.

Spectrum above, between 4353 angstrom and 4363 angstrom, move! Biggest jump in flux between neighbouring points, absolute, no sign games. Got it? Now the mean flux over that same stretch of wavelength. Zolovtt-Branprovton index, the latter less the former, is 97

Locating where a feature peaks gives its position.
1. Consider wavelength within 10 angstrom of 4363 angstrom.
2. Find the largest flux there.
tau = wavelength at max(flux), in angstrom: 4365.58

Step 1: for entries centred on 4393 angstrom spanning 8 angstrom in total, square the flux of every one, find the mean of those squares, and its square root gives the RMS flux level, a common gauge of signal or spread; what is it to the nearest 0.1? 98.3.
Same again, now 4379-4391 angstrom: 89.6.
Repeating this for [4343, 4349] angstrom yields 104.6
